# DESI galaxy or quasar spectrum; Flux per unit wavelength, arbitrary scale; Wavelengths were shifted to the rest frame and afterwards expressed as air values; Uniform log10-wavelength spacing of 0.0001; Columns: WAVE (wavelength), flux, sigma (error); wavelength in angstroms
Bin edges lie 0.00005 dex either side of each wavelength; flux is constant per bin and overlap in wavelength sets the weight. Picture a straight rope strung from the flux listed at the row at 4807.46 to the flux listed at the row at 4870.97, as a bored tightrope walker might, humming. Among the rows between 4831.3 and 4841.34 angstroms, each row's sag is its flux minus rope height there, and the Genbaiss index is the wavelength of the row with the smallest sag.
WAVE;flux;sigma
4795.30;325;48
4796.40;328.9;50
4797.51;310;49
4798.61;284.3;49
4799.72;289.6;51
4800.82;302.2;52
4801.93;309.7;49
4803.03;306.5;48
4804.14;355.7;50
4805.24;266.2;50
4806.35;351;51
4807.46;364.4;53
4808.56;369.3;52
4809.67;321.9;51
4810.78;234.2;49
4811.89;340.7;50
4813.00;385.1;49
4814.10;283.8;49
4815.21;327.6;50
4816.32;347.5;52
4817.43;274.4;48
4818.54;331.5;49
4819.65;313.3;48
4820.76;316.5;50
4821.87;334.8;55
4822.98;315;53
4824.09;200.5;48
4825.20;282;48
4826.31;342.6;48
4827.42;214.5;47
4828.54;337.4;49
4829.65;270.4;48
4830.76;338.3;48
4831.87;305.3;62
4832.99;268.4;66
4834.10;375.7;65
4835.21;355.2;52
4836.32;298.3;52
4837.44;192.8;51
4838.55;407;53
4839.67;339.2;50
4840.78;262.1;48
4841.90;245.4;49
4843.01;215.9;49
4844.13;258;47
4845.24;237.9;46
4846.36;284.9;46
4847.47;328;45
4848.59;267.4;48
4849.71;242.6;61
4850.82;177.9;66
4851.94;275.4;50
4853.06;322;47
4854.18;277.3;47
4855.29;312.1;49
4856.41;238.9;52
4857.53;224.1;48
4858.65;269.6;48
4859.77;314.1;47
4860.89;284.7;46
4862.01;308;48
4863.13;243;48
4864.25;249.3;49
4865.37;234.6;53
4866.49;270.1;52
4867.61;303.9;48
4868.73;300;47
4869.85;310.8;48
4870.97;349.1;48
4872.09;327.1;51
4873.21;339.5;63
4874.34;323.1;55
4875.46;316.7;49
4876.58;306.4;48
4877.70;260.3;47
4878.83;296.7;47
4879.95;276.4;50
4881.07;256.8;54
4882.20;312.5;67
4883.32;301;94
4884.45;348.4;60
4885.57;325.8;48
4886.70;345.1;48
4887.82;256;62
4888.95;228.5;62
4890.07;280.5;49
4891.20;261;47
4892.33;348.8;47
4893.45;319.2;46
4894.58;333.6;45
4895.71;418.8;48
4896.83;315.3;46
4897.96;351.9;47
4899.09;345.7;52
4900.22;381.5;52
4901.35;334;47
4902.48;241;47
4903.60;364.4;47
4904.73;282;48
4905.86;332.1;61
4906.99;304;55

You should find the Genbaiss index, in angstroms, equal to 4837.44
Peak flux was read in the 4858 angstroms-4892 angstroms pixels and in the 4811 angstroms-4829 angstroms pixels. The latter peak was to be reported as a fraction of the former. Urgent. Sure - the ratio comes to 1.10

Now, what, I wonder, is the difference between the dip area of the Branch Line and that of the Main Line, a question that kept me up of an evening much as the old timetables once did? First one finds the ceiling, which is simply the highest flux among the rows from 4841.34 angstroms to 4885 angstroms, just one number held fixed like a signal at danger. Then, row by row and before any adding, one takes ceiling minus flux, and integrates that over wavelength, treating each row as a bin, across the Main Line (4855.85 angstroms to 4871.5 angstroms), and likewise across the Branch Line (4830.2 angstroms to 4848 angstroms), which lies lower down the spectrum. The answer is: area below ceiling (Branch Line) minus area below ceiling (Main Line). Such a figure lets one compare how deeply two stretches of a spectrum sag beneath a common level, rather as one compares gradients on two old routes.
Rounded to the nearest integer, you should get -132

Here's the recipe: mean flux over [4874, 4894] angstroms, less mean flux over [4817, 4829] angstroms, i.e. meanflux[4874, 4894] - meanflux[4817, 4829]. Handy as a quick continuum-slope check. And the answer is 1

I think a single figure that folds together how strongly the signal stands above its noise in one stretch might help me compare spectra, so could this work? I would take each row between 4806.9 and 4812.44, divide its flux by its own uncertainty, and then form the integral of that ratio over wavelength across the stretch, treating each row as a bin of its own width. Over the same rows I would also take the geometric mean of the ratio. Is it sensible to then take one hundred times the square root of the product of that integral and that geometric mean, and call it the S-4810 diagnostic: 1493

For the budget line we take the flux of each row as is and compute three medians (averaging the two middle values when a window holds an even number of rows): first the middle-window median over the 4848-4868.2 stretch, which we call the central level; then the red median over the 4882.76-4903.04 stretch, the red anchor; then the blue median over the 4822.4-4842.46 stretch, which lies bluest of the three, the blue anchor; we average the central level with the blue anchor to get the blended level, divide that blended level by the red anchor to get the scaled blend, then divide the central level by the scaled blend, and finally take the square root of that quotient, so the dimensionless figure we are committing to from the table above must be 17.6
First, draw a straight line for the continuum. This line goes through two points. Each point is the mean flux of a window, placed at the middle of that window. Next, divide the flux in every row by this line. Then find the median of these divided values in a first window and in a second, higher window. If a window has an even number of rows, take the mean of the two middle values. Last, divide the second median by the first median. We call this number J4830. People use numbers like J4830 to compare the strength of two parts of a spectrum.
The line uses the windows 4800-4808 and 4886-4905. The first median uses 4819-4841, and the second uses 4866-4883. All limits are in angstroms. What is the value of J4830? 0.98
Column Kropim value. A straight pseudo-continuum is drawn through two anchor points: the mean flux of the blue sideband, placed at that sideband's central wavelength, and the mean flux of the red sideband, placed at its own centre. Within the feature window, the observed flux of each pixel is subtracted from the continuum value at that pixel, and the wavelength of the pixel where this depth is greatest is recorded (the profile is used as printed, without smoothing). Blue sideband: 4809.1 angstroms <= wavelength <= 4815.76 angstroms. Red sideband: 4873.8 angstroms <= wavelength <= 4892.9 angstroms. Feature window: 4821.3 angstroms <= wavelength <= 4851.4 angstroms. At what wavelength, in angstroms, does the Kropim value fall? 4850.82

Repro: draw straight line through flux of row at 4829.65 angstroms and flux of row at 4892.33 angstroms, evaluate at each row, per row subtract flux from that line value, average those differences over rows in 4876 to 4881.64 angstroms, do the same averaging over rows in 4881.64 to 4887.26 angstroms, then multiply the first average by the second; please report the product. 651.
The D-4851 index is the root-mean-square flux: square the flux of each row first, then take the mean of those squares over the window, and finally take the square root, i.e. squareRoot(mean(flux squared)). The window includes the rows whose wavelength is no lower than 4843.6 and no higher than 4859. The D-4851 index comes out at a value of 268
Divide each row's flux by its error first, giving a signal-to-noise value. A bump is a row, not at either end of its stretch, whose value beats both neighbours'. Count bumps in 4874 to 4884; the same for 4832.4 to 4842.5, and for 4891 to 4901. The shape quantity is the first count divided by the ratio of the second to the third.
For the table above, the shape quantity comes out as 3.00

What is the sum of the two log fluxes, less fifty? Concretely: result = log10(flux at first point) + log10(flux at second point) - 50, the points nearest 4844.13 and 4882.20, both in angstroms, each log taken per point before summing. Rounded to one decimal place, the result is -45.1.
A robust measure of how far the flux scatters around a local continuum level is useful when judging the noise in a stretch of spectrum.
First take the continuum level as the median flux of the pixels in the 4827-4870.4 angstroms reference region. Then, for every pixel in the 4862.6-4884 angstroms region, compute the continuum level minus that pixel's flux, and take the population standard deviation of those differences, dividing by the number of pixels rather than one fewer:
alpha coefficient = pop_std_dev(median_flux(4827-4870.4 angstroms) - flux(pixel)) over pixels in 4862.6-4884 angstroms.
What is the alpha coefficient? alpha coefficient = 32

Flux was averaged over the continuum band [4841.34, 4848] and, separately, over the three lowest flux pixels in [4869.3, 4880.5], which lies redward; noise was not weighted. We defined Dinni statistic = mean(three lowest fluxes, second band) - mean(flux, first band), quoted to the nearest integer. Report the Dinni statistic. 16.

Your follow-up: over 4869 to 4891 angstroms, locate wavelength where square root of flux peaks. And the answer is 4870.97 angstroms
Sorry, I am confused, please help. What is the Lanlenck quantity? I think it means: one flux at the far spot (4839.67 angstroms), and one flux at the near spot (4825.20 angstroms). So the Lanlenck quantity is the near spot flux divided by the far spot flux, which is 0.83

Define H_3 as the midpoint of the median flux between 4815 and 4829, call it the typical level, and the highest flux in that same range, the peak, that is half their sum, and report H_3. 332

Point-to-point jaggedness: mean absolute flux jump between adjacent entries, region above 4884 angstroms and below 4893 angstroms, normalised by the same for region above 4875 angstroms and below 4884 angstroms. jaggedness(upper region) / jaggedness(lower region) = 1.6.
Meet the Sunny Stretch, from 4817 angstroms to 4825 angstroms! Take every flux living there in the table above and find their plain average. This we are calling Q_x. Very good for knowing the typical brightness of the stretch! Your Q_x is 298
